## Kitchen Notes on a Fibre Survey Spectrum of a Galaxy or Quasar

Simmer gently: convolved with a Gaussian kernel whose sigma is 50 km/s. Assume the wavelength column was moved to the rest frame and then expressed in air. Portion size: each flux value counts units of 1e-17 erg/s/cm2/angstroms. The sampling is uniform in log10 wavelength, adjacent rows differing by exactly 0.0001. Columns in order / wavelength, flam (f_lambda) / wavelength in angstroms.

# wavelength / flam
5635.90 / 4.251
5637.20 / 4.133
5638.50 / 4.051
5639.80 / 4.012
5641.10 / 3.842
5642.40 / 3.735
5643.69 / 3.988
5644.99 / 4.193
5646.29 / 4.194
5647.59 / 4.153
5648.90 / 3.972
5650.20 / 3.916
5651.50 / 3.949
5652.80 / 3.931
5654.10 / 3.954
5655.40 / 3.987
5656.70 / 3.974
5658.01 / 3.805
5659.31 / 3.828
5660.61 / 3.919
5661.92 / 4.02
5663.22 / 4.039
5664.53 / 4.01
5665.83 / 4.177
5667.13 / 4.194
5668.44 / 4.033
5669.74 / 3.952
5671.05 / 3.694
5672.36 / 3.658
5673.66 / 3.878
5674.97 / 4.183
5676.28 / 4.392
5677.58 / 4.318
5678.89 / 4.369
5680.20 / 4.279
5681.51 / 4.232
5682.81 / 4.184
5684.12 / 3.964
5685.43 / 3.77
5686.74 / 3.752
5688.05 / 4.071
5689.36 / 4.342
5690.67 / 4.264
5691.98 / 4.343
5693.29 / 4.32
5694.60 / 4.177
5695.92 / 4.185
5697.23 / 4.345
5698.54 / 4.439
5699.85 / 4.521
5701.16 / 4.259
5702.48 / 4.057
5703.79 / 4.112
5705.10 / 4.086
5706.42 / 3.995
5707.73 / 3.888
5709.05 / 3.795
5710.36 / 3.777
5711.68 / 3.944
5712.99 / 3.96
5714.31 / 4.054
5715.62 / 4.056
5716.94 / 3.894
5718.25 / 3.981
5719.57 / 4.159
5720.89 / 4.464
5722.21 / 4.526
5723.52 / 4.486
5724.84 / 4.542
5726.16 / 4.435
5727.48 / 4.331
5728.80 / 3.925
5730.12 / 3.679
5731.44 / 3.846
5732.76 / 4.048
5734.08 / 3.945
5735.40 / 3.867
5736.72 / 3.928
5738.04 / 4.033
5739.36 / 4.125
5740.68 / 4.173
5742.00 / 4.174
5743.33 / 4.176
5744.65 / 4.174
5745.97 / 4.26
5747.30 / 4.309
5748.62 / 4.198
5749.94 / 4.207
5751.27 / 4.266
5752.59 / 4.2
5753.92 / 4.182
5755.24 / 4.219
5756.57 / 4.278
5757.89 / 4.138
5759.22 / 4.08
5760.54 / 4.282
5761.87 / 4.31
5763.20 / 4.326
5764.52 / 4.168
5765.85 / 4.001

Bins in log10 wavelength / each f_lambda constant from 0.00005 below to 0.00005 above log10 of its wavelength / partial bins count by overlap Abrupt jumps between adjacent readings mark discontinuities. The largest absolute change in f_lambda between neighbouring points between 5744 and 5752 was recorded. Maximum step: 0.11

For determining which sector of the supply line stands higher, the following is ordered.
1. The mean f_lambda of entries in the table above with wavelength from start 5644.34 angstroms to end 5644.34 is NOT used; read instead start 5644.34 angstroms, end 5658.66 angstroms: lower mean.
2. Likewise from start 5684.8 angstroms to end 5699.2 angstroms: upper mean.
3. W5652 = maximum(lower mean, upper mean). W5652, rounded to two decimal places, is 4.18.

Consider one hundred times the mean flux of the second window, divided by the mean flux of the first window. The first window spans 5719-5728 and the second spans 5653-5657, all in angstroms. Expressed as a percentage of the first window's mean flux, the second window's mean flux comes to 90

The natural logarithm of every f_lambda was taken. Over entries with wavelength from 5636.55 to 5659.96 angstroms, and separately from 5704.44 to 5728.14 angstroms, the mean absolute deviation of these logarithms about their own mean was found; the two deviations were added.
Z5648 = 0.078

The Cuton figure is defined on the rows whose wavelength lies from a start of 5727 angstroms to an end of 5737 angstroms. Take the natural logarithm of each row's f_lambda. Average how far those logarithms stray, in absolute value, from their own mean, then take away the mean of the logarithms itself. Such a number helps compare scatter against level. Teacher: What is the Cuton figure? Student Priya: -1.34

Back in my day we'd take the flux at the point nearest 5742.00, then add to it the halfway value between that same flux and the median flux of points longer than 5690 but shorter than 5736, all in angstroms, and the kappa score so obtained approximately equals 8.3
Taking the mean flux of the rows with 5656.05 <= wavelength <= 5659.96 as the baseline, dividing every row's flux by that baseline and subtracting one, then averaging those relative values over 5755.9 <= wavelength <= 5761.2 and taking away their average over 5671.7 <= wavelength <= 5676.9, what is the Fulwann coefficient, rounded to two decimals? 0.04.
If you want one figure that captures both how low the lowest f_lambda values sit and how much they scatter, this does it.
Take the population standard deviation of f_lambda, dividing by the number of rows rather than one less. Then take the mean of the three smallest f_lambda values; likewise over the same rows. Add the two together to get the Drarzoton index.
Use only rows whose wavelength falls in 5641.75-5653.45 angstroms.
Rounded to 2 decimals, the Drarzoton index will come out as 4.00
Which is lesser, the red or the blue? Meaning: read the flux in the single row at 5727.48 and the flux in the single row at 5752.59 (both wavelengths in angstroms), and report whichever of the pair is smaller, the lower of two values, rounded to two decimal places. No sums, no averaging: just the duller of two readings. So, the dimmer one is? 4.20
